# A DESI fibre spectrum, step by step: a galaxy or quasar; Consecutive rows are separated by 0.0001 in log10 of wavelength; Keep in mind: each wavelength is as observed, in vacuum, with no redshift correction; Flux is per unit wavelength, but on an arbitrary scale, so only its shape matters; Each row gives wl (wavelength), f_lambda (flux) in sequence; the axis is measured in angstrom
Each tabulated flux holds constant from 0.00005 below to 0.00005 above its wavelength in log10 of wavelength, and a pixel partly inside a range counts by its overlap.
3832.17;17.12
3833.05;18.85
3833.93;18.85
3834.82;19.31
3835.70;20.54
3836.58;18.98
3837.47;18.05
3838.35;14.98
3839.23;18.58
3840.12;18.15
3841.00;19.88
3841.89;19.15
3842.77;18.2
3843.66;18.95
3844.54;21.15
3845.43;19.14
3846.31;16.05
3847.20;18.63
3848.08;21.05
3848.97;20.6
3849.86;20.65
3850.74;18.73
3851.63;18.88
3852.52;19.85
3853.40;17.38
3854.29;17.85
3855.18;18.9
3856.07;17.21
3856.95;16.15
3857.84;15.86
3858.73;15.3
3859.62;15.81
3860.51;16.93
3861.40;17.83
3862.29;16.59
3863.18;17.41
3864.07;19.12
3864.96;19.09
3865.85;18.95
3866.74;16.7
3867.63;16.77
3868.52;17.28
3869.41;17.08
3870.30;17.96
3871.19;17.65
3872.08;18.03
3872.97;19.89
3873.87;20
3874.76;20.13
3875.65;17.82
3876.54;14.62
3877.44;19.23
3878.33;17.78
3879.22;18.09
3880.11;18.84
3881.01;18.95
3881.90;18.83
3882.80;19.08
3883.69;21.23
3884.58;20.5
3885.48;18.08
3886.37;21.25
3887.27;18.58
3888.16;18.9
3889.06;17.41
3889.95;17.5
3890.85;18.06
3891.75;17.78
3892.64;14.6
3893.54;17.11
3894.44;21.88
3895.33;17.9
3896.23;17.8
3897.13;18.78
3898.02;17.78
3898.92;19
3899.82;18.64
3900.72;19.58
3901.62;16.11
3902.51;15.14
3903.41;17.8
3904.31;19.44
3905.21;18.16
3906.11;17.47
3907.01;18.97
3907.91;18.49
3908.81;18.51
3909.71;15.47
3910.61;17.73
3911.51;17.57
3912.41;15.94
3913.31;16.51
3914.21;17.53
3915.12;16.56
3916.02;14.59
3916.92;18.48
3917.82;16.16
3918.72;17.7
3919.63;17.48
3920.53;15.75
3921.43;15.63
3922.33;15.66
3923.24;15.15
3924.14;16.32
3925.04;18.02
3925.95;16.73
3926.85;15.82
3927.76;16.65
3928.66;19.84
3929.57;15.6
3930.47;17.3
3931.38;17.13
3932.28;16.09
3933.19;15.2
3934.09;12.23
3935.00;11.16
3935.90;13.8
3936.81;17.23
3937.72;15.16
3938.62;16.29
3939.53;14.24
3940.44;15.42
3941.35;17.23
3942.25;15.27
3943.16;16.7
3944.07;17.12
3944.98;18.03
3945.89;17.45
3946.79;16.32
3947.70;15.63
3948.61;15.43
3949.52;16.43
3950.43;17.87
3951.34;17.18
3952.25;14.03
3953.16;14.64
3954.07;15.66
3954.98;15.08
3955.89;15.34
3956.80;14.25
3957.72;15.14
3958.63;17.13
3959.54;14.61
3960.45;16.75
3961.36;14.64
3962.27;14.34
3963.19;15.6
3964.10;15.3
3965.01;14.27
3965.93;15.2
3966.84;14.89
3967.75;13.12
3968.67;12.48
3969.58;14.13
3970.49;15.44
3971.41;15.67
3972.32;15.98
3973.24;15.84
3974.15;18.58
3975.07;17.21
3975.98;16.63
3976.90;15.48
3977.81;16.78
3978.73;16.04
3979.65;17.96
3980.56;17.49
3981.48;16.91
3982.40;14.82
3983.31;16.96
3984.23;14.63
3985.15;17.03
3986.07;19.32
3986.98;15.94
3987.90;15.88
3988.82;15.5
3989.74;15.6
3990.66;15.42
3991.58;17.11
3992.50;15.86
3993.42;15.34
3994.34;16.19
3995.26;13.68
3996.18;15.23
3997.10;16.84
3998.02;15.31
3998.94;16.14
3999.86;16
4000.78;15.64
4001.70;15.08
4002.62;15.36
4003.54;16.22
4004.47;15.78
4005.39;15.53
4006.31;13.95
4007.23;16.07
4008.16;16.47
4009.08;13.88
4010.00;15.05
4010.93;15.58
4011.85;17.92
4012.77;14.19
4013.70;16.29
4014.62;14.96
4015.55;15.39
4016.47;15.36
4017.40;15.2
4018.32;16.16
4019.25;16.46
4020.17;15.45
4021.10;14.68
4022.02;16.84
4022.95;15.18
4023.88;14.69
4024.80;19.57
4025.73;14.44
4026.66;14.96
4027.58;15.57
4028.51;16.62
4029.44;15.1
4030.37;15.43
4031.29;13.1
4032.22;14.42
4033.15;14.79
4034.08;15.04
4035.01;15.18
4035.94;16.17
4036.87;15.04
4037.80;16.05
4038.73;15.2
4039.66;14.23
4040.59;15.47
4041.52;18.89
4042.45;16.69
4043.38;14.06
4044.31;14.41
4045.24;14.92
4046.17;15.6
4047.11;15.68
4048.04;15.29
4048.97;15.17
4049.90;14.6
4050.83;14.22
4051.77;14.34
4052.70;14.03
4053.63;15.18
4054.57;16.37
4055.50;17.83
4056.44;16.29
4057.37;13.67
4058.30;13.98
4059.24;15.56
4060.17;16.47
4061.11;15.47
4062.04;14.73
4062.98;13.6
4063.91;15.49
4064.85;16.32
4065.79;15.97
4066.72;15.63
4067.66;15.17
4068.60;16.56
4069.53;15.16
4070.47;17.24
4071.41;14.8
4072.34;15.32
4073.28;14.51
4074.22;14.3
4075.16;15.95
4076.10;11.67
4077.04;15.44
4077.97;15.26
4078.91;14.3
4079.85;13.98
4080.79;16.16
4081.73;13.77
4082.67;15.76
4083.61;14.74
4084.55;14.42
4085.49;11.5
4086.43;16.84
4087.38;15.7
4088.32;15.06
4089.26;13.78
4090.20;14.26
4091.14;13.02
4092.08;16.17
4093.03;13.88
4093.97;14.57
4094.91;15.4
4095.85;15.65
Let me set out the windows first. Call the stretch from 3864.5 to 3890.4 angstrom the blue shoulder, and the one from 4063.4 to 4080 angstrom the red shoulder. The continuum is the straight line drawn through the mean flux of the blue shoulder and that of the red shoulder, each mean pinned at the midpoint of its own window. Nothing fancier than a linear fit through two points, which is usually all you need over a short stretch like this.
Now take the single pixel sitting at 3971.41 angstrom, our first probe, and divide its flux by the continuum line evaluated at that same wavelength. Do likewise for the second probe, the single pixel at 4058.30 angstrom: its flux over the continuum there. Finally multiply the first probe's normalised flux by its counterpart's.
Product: 0.84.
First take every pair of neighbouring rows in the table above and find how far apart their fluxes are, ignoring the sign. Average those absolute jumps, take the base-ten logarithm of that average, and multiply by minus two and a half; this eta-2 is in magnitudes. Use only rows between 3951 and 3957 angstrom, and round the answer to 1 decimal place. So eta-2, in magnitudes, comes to -0.1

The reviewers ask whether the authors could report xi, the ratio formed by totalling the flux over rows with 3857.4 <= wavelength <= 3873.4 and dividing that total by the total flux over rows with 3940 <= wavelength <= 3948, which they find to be 2.1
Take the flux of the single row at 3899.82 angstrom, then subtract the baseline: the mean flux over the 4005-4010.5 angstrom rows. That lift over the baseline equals 3.5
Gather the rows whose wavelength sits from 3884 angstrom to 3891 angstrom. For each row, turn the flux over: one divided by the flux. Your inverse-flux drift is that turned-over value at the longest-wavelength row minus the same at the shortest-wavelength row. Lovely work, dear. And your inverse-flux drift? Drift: 0.007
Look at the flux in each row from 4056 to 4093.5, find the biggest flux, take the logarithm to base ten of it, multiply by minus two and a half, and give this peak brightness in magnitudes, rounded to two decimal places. -3.09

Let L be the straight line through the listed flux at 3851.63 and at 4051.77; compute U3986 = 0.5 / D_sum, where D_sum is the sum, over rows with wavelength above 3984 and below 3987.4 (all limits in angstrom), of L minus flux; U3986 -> -0.14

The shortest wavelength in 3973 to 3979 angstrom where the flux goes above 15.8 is 3973.24 angstrom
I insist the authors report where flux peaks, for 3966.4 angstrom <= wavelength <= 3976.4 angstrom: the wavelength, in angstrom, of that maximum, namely 3974.15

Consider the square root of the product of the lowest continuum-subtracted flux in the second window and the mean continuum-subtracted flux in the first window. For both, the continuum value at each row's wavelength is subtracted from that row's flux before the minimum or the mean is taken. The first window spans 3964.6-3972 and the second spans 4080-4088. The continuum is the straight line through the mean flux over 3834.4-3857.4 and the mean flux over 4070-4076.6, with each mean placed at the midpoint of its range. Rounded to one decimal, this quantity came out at 2.6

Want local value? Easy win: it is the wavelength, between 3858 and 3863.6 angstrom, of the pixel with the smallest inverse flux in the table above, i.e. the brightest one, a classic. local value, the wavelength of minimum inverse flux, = 3861.40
